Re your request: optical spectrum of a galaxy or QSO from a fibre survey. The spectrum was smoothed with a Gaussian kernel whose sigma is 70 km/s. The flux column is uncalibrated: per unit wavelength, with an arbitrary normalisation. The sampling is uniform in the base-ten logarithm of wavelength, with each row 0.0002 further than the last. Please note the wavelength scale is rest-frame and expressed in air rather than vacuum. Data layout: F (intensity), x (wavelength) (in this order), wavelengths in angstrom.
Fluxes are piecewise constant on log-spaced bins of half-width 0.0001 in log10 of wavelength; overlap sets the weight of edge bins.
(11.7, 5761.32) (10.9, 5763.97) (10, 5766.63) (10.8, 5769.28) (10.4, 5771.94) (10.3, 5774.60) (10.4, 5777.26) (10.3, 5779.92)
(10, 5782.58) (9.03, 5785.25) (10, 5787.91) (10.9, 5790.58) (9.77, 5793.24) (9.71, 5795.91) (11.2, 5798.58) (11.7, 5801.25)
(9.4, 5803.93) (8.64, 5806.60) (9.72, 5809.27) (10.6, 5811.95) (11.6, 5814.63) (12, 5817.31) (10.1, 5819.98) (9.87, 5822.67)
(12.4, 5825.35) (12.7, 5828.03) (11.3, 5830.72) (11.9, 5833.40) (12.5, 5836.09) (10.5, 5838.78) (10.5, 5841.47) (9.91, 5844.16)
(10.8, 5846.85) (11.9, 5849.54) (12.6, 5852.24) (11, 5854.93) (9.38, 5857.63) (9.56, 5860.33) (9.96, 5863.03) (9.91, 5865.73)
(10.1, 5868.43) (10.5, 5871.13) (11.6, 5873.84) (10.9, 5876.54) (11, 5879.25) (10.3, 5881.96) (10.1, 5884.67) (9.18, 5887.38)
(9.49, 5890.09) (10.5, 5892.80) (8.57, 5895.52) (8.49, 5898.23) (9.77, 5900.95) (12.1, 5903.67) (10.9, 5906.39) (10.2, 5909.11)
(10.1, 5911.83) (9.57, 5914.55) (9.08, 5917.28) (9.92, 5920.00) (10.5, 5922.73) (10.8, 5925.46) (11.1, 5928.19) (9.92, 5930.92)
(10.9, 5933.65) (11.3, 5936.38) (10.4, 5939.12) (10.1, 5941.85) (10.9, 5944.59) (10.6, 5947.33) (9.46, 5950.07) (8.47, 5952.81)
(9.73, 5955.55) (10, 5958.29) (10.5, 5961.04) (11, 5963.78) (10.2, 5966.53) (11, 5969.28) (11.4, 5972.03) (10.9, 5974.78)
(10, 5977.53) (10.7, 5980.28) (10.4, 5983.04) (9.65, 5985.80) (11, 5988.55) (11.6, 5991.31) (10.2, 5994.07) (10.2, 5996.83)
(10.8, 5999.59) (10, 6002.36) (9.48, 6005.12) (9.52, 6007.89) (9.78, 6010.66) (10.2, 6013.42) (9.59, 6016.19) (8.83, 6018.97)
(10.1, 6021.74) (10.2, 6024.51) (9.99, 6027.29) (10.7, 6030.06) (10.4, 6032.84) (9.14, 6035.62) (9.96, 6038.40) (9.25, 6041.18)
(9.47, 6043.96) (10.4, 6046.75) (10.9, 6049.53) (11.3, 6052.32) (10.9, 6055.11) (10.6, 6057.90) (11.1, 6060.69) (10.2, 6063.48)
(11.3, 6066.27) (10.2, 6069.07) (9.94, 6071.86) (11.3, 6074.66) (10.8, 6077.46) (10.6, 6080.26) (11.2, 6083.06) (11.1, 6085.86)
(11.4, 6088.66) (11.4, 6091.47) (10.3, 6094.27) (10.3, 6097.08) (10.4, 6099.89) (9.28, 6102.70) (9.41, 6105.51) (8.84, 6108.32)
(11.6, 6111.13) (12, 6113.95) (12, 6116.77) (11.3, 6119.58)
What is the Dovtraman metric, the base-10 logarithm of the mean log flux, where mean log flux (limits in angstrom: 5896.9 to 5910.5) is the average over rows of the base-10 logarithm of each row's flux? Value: 0.004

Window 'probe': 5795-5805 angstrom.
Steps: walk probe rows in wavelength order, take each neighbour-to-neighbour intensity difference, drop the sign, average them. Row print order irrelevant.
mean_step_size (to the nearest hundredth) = 1.43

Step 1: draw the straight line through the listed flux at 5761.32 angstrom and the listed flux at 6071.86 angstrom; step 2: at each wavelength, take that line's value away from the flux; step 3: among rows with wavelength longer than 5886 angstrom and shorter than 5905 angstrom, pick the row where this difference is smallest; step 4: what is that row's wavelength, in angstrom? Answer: 5898.23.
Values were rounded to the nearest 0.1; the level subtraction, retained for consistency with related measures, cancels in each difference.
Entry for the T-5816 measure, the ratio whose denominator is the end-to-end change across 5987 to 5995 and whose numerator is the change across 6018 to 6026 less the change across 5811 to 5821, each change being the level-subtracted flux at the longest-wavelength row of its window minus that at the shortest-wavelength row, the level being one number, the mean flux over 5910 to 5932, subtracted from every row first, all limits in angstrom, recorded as -2.3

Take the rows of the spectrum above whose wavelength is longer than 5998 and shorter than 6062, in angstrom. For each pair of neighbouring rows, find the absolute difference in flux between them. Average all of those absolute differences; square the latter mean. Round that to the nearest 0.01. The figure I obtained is 0.30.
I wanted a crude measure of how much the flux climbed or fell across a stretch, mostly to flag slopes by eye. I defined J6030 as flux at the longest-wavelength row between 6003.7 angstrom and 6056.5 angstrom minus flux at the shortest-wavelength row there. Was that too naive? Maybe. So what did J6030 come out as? 1.4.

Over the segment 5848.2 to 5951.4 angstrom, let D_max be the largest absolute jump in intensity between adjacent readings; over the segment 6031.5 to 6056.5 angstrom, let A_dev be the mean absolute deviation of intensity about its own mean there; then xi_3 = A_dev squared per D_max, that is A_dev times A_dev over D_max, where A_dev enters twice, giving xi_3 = 0.18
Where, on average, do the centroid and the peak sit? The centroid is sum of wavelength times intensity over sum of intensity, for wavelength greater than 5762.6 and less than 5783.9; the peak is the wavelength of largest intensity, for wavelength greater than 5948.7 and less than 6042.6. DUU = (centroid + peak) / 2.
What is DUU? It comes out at 5882.2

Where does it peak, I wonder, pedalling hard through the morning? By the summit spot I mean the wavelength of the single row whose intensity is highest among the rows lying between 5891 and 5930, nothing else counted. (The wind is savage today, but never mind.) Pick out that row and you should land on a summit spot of 5903.67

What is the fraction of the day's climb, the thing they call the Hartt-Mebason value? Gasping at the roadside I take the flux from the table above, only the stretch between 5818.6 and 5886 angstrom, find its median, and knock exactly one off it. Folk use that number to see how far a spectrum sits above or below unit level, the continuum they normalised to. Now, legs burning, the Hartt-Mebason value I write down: 9.50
